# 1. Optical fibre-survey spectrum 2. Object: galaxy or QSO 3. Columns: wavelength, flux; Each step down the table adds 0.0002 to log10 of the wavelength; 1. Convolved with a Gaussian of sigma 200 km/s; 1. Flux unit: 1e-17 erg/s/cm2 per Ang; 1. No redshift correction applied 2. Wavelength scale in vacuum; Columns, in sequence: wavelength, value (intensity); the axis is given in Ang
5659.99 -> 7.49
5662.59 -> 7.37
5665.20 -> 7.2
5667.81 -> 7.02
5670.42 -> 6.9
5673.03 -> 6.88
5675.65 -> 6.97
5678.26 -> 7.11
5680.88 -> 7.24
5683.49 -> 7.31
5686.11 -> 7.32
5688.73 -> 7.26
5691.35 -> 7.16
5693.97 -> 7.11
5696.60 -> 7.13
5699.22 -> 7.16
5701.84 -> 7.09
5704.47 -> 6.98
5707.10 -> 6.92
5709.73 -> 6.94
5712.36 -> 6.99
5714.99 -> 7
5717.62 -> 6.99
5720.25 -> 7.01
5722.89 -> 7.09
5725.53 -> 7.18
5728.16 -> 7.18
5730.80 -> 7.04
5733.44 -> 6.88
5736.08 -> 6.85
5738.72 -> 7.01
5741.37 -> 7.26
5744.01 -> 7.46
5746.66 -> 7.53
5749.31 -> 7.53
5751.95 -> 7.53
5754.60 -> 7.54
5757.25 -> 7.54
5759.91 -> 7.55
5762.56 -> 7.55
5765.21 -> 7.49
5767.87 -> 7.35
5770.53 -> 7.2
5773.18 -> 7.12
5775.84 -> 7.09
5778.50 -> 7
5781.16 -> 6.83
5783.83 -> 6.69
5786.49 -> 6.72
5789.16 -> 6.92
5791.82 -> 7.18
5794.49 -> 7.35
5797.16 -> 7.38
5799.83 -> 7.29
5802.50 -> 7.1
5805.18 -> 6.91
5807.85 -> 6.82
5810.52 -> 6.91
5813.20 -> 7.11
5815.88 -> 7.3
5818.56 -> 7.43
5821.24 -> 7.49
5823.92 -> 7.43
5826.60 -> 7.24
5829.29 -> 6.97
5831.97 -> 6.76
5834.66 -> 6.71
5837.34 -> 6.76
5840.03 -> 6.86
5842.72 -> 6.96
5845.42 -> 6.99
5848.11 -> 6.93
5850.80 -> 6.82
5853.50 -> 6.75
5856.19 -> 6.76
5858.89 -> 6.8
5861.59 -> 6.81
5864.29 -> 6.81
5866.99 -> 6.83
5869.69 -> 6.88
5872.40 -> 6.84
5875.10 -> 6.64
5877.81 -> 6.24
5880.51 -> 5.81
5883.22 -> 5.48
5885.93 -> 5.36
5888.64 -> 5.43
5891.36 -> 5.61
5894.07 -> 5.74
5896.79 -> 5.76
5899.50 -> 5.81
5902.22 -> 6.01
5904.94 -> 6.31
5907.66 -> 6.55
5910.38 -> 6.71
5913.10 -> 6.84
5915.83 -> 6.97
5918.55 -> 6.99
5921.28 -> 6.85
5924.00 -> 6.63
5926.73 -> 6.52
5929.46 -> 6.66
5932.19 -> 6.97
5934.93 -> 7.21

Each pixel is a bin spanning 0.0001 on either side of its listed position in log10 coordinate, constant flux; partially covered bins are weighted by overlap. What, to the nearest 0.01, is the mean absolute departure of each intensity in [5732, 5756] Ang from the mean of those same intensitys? 0.26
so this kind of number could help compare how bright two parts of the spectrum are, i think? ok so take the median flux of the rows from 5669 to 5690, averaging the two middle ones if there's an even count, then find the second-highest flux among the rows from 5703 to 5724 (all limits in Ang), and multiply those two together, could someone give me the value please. 50.3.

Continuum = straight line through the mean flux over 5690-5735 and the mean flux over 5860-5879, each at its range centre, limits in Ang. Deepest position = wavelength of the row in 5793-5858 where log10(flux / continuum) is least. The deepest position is 5834.66 Ang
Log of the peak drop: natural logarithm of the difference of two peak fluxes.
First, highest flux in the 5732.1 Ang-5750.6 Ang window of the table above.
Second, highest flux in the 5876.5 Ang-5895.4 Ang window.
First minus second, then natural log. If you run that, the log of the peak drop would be 0.25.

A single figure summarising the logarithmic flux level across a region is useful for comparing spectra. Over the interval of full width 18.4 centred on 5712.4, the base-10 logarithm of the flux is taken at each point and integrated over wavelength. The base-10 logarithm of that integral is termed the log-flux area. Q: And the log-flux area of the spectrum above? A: 1.191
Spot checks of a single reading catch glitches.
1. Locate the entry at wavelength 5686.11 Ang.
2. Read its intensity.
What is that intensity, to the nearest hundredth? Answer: 7.32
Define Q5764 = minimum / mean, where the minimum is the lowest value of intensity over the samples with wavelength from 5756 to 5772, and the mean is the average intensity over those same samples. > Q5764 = 0.967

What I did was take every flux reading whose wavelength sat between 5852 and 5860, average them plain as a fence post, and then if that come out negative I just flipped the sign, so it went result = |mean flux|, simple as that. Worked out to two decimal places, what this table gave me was 6.77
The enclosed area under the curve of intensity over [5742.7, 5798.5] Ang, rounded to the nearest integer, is 405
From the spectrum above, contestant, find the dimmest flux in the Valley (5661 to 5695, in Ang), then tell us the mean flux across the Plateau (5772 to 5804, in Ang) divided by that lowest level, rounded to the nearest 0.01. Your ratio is 1.03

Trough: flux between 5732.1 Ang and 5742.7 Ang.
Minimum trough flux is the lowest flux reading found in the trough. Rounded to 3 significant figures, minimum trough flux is 6.85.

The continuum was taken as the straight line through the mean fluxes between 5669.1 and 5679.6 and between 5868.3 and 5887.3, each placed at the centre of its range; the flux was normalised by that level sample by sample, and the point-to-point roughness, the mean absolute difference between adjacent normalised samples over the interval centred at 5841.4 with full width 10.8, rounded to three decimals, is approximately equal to 0.014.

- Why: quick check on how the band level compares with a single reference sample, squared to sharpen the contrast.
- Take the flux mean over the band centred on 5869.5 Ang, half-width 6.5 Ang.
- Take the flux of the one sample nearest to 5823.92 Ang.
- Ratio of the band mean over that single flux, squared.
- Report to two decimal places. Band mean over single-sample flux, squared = 0.84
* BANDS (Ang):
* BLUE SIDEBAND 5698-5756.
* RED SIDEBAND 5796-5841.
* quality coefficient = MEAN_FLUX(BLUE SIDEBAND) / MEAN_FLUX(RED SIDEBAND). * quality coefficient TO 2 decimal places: 1.01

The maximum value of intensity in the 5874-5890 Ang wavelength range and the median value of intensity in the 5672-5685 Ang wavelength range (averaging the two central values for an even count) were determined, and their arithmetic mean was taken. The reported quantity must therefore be 6.9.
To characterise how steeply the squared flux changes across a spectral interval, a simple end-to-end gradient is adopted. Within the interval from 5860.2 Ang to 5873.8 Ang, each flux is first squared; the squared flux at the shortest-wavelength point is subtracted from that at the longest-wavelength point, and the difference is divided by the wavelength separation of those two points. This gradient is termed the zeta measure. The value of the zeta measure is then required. 0.04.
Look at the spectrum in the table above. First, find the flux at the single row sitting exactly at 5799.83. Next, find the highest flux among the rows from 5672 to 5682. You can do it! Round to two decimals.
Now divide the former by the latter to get 1.01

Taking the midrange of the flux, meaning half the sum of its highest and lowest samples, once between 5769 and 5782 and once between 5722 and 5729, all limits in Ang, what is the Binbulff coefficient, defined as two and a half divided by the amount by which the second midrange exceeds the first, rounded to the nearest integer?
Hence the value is 21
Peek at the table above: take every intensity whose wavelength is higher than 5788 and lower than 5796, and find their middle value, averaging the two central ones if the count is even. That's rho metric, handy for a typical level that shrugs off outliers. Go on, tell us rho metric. 7.18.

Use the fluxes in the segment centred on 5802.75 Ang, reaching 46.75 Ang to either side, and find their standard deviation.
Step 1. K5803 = 0.27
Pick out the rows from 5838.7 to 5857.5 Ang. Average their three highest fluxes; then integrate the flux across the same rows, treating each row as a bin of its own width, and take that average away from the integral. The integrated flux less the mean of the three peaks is 122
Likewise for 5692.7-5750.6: 404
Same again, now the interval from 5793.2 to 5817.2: 164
